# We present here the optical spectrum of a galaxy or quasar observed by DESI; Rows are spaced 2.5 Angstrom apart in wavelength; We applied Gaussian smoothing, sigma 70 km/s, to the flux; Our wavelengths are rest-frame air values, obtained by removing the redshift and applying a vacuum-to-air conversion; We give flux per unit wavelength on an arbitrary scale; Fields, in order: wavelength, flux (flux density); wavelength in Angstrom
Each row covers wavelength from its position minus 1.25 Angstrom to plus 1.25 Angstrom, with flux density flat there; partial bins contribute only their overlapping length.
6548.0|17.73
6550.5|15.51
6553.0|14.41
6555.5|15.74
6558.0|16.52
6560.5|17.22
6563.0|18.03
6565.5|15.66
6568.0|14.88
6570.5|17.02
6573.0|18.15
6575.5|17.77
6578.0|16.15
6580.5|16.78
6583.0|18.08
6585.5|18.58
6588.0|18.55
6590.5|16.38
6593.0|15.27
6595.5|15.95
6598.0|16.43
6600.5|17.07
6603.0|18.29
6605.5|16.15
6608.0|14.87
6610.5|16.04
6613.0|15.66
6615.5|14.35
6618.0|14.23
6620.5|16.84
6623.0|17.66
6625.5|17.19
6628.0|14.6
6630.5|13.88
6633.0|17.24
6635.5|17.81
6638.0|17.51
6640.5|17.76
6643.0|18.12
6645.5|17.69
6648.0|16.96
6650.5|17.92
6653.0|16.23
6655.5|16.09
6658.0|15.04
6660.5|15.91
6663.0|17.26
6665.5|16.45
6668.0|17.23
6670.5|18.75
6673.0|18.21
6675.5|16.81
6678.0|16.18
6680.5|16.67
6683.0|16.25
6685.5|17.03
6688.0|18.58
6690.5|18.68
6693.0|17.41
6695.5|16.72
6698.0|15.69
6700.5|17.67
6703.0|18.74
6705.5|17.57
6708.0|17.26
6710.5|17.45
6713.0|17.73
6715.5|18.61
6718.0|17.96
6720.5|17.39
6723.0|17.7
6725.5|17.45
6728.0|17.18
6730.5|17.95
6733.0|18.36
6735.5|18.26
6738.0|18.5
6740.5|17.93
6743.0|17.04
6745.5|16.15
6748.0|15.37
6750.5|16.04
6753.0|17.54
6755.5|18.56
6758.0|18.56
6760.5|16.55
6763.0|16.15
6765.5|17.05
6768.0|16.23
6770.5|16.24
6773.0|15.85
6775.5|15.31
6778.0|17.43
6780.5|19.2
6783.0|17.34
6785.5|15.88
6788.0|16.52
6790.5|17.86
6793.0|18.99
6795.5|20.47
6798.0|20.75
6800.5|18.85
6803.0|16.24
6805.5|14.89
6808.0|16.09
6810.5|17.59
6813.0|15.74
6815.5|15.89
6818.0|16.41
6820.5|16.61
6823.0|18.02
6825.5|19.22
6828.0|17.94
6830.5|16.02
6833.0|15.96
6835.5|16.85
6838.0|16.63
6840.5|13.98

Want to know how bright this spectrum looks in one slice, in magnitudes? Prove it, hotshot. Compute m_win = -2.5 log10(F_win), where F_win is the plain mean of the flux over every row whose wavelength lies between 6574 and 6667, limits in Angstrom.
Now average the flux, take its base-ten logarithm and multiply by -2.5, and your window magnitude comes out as -3.05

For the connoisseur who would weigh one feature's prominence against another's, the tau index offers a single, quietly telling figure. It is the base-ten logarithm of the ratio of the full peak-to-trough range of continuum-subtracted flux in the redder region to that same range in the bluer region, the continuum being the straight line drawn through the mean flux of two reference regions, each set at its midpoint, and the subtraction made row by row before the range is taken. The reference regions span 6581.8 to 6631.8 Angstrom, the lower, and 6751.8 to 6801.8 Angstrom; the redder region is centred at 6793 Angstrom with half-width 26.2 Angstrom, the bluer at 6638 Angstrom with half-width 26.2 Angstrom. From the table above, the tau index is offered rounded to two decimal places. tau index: 0.15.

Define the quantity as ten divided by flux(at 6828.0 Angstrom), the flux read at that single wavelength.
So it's 0.56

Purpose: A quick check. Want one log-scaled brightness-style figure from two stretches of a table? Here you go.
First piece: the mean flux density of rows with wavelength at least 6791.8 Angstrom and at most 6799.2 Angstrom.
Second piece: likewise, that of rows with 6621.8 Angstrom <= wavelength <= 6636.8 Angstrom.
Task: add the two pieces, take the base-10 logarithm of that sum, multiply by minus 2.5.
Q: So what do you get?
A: -3.90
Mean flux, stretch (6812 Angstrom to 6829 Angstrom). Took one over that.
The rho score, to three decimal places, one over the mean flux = 0.058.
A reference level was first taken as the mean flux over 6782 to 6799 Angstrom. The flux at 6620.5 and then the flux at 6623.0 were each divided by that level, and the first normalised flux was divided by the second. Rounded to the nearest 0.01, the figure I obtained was 0.95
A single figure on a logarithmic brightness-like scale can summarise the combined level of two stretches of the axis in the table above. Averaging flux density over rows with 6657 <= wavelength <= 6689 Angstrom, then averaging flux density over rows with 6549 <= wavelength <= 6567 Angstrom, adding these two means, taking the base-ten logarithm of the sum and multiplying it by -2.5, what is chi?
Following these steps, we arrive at -3.80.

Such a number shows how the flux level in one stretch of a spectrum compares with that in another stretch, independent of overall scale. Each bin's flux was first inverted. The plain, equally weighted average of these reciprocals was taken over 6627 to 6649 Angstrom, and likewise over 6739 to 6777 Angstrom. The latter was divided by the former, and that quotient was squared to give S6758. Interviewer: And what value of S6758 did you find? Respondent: 1.01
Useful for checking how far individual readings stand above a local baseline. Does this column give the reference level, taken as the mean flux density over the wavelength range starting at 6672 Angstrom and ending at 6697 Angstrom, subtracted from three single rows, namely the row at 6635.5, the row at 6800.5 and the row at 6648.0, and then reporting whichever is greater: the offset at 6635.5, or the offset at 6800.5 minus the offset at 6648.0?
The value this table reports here 1.9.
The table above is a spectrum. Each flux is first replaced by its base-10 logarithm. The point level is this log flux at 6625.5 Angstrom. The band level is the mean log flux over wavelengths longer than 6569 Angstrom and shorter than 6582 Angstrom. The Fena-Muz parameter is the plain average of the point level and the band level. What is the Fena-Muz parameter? 1.235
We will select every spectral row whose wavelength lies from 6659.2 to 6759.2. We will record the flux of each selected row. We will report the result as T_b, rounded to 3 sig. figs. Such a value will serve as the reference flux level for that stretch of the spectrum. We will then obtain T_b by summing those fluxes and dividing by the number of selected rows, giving 17.4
